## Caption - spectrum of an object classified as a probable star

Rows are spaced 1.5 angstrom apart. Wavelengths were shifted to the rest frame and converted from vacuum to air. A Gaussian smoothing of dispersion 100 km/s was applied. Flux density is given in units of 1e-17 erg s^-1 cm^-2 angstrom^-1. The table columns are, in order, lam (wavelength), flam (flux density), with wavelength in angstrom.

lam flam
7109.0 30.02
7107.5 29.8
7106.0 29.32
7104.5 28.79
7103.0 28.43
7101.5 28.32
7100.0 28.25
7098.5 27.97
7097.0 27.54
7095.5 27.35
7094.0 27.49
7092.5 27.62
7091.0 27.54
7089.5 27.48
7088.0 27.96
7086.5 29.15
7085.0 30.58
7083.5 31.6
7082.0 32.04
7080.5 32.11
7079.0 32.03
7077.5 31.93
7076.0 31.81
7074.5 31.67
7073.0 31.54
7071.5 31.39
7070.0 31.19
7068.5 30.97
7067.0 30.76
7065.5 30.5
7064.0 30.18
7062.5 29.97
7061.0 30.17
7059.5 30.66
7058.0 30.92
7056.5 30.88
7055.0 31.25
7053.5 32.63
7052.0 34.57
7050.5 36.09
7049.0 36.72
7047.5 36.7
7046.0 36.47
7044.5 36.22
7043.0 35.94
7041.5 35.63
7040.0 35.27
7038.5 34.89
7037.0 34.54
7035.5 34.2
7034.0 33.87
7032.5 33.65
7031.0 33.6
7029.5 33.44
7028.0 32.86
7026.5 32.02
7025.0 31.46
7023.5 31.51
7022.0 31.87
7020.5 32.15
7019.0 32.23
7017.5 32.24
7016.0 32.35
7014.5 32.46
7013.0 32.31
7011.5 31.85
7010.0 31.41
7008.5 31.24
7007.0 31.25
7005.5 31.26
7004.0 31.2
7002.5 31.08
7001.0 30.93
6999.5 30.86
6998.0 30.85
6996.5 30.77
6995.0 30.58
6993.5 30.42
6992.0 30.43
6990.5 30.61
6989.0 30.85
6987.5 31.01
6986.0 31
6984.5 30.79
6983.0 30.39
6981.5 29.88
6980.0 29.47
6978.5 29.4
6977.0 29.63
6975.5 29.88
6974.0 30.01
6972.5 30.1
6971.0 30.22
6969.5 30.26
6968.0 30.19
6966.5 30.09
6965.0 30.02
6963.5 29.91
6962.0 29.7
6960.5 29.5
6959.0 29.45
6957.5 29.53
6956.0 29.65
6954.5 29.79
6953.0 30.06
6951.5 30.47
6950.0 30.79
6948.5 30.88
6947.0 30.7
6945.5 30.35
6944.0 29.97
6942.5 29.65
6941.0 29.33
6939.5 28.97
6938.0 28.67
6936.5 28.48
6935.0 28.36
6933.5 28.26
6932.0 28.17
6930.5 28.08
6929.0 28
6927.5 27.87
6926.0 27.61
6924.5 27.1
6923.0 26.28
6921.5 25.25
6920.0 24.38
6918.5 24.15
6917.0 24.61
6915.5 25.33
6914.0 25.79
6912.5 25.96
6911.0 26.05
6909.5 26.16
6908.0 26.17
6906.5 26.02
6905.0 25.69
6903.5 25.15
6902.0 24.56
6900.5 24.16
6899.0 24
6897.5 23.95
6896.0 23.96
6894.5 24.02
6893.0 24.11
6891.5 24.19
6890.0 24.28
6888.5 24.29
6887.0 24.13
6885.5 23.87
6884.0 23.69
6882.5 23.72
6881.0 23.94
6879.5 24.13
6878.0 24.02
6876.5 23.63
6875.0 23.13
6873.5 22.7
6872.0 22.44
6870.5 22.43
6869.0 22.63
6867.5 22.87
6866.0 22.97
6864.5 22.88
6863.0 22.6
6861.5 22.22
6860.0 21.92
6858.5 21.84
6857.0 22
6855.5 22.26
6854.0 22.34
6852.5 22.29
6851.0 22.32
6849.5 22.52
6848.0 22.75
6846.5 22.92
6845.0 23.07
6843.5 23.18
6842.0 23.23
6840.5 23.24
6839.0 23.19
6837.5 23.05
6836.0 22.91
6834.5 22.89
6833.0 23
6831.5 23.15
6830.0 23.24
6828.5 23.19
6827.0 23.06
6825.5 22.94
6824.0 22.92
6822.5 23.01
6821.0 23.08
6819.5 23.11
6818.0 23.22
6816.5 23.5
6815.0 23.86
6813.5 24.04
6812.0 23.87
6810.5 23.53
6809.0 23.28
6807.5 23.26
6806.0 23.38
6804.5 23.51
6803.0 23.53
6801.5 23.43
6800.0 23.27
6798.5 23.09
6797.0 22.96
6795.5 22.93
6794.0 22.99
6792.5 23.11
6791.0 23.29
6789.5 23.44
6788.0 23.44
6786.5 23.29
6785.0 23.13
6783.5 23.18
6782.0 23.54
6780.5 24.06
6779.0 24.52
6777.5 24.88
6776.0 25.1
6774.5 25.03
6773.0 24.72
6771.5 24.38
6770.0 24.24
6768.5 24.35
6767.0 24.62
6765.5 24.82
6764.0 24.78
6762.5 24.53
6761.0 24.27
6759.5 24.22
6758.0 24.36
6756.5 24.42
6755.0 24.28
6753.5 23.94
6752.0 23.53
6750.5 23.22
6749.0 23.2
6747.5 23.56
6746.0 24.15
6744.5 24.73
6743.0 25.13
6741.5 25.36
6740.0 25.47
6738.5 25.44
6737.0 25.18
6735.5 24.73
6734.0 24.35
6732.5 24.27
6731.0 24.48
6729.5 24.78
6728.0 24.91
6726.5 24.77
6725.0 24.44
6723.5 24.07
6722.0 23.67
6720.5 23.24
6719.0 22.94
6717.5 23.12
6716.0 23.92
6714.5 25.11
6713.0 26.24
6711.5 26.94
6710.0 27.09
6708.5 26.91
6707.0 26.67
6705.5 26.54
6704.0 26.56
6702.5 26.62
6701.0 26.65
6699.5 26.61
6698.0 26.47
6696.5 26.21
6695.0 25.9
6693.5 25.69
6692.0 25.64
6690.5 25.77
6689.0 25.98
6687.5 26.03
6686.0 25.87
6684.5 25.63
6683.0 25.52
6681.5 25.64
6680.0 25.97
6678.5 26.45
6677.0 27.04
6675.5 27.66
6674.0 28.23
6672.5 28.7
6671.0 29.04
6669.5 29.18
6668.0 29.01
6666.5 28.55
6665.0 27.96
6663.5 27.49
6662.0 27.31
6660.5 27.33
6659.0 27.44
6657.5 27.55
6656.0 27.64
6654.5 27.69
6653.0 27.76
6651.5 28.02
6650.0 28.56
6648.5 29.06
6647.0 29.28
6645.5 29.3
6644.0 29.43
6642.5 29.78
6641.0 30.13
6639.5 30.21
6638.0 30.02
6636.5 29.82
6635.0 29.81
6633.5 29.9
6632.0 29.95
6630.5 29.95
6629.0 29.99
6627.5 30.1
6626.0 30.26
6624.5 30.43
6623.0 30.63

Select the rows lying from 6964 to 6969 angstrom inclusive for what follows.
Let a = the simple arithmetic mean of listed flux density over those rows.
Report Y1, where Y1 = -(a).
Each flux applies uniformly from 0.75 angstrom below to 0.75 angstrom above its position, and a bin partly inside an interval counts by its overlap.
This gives -30.1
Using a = 30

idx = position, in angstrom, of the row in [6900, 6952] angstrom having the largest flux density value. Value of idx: 6948.5 angstrom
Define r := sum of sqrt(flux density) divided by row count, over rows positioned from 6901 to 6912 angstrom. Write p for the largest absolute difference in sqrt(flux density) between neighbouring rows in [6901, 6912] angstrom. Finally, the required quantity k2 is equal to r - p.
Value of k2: 5.0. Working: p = 0.059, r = 5.07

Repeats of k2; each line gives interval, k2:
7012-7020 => 5.7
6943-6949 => 5.5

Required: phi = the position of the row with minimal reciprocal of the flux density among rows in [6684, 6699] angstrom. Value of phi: 6698.0 angstrom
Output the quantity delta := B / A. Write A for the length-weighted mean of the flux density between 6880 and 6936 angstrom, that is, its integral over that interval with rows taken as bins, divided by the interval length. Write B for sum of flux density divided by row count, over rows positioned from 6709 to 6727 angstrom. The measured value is 1.0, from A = 25.4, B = 25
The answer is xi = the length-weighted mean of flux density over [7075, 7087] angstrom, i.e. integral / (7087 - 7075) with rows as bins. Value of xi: 31.5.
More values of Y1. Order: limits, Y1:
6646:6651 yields -29.0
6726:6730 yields -24.8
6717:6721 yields -23.1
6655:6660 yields -27.5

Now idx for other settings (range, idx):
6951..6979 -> 6951.5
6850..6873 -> 6866.0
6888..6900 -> 6888.5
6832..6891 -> 6888.5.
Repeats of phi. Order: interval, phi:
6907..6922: 6908.0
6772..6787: 6776.0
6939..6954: 6948.5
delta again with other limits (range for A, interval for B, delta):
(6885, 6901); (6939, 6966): 1.2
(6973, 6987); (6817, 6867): 0.8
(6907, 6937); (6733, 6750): 0.9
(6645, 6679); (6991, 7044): 1.2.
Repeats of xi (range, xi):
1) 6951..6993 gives 30.1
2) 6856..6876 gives 22.5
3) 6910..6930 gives 26.1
